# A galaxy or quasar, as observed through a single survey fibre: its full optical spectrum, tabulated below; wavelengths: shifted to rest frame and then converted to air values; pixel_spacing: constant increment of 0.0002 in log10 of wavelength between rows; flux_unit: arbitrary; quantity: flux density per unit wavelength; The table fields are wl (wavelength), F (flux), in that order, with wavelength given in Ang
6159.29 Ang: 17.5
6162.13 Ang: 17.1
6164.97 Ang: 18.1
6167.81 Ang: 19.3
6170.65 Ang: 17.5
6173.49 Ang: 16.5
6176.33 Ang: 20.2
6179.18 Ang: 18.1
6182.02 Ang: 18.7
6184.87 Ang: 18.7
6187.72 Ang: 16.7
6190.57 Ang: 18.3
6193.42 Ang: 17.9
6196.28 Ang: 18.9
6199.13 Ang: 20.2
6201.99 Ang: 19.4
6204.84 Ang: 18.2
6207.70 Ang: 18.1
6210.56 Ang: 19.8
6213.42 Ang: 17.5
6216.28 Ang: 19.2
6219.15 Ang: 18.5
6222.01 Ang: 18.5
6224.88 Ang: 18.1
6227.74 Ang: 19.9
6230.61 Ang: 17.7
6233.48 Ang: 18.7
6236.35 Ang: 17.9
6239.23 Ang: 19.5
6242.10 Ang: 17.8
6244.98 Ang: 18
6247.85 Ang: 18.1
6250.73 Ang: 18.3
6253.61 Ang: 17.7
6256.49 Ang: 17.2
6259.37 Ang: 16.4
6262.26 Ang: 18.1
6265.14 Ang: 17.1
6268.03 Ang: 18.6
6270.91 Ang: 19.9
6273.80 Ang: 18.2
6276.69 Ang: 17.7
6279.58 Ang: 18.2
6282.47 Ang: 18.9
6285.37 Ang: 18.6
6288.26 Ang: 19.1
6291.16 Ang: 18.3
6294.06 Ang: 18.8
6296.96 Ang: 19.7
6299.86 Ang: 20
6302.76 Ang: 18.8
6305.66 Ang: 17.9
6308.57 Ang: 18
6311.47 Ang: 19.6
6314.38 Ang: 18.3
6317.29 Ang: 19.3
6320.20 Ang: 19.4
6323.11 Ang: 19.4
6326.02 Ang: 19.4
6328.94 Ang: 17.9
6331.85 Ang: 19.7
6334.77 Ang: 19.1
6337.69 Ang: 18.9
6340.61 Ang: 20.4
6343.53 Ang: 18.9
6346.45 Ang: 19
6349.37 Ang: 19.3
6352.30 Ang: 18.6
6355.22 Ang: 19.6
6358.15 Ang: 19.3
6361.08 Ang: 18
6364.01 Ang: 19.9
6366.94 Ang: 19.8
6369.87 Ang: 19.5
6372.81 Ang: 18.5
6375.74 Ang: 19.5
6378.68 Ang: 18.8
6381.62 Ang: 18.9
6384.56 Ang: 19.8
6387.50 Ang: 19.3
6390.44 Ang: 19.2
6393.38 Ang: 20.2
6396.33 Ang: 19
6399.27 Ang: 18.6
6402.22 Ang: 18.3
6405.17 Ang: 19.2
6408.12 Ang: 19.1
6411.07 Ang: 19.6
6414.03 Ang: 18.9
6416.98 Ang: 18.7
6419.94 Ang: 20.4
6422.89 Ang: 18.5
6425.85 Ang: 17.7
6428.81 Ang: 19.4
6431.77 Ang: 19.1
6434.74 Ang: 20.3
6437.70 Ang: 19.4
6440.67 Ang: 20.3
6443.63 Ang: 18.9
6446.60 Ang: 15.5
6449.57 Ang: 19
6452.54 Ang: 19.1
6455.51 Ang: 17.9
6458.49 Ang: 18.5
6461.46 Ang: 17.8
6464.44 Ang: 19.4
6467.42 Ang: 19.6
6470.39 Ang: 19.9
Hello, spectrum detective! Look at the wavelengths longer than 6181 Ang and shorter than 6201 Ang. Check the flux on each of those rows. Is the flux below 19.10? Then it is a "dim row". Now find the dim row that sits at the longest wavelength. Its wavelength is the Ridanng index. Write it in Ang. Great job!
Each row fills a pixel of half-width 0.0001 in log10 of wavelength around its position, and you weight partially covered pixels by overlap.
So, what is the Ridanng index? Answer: 6196.28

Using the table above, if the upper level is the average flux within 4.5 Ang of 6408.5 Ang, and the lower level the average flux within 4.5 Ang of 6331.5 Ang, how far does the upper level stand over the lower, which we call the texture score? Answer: 0.4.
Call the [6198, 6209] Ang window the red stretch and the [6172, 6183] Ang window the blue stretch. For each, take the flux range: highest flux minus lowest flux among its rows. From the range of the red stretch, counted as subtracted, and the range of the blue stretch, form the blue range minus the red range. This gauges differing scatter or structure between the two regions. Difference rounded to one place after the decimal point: 1.6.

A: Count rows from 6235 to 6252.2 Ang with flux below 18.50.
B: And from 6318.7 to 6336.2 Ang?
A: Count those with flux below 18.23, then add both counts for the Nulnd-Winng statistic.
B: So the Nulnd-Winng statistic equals 6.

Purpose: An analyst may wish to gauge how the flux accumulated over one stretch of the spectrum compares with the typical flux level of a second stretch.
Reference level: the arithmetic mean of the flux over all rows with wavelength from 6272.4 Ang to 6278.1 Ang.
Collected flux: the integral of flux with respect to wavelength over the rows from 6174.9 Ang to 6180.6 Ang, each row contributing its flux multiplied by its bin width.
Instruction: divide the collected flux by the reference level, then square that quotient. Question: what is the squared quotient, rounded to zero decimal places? 37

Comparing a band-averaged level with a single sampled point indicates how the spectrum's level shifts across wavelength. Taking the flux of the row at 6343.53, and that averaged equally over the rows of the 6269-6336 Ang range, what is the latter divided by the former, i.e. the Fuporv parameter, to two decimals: 1.00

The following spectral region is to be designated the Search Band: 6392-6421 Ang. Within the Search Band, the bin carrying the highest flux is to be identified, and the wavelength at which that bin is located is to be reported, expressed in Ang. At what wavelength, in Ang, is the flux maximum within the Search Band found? 6419.94 Ang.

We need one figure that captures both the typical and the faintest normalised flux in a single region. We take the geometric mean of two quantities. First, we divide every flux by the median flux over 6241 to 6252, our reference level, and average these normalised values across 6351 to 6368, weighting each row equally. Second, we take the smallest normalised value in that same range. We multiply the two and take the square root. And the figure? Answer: 1.030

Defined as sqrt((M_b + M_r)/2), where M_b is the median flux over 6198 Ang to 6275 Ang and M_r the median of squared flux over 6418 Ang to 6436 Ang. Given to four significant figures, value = 13.94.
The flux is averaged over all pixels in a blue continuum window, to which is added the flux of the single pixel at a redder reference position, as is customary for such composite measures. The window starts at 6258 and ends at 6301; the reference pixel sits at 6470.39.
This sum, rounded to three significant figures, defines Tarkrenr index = 38.4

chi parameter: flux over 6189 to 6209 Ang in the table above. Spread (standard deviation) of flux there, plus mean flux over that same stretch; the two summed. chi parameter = 19.5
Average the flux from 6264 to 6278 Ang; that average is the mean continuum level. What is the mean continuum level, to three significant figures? 18.3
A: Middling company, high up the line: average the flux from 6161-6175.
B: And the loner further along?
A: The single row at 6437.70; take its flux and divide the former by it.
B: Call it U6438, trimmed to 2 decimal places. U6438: 0.91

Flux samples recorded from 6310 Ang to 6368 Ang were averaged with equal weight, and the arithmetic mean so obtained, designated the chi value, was 19.2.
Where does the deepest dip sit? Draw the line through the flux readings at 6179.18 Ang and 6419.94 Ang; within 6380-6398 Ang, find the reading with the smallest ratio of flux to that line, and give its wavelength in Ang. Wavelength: 6396.33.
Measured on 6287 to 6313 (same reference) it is 6305.66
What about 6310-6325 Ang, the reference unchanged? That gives 6314.38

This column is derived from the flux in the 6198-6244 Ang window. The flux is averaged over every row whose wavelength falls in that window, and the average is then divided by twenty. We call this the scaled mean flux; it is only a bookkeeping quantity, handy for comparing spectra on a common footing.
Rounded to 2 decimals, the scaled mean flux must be 0.93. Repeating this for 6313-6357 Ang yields 0.96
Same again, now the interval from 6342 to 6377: 0.96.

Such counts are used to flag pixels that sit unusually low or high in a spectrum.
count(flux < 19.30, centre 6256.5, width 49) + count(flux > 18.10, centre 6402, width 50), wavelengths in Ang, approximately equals 31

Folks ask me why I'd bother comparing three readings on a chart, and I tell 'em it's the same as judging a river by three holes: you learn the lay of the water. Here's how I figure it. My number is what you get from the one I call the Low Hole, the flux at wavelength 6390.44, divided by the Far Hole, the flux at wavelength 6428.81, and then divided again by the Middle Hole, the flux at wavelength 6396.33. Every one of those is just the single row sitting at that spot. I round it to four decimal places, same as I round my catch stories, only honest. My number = 0.0521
